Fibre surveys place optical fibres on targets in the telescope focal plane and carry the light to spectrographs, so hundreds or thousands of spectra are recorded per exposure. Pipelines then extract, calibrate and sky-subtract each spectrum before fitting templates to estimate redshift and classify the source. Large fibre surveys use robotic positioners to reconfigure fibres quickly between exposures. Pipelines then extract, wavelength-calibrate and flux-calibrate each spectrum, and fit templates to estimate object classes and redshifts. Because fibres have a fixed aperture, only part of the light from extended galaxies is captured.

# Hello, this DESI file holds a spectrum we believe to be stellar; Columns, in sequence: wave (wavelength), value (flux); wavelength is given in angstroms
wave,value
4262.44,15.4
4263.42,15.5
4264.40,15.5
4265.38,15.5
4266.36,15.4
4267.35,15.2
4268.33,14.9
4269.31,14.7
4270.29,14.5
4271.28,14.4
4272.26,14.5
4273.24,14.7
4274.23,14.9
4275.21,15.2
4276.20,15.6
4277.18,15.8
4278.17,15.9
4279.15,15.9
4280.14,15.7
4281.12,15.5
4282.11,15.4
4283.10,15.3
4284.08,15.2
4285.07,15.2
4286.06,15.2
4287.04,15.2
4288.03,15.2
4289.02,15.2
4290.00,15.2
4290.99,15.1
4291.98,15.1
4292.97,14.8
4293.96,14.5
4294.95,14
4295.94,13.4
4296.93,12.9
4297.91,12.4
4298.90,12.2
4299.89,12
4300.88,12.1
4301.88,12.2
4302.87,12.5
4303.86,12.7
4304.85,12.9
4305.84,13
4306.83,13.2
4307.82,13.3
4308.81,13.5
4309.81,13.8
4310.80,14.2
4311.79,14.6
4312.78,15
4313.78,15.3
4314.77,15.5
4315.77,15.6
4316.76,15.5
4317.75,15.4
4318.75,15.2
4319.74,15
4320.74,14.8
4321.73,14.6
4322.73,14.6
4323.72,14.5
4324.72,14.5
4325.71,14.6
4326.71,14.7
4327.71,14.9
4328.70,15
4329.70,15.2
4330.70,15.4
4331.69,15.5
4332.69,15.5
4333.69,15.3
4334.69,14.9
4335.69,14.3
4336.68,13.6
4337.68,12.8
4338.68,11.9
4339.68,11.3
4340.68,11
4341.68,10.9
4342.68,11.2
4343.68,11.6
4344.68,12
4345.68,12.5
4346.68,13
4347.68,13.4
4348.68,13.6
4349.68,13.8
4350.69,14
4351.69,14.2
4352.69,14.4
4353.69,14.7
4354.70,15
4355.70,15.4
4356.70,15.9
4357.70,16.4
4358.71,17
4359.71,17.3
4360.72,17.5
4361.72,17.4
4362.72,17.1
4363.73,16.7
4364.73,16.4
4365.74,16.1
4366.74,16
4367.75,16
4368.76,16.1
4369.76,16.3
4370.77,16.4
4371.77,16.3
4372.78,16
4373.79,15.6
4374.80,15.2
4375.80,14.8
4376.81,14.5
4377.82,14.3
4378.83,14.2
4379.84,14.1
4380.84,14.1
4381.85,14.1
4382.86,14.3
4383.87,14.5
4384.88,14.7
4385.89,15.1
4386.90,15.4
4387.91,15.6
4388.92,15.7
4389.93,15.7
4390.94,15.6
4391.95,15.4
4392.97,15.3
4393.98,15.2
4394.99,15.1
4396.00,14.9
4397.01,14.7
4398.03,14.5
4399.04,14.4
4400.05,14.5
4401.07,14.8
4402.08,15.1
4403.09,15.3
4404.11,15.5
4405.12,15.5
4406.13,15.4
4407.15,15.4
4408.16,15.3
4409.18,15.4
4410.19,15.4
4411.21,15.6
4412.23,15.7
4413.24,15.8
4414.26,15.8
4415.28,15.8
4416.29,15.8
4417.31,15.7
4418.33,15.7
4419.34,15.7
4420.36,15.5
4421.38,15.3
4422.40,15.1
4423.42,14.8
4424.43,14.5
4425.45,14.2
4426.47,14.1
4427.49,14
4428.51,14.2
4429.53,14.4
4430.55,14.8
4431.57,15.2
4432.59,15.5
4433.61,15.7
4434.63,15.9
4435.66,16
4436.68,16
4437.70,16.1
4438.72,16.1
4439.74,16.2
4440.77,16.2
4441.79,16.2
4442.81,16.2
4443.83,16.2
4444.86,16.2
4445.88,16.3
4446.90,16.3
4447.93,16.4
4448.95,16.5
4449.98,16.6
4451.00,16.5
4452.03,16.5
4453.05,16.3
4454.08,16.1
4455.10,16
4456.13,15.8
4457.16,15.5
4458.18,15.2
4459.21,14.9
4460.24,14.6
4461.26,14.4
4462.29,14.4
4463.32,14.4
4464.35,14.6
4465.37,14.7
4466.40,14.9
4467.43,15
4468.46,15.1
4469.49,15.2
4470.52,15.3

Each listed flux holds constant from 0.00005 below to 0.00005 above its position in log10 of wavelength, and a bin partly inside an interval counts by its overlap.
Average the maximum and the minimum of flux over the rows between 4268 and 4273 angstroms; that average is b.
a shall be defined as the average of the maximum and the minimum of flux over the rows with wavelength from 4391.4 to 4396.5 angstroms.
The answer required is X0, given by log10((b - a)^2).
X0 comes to -0.6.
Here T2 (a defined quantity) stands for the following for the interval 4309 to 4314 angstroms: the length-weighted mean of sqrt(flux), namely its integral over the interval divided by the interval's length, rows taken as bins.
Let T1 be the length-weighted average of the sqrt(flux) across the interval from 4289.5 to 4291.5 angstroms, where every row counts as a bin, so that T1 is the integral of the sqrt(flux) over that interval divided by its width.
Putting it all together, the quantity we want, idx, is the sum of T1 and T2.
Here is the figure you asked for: 7.70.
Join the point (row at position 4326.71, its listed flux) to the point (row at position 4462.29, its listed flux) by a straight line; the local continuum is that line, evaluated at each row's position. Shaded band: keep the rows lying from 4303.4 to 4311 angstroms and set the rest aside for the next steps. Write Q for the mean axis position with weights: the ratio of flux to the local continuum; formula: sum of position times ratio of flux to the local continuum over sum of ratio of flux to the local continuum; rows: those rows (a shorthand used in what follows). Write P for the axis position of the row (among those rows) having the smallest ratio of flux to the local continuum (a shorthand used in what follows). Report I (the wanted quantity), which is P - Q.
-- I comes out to -3.5 angstroms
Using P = 4303.86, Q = 4307.4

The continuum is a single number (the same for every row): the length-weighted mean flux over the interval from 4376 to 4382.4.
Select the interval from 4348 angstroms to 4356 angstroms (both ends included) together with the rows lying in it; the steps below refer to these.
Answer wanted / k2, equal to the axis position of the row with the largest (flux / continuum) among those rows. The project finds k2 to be 4355.70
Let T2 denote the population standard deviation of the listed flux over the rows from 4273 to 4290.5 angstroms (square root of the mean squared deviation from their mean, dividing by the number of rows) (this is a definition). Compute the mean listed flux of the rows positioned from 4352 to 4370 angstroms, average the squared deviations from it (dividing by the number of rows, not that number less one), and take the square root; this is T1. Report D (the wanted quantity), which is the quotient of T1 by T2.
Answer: 2.8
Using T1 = 0.88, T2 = 0.32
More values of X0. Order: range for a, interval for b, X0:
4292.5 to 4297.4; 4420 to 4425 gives 0.1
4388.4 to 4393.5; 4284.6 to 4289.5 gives -1.0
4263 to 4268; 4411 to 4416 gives -0.9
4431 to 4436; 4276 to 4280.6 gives -1.6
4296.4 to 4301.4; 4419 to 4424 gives 0.9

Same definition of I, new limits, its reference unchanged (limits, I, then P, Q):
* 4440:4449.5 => -4.1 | 4440.77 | 4444.9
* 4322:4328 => -1.5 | 4323.72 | 4325.2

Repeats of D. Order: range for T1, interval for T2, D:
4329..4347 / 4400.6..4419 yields 6.4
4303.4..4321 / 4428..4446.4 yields 1.6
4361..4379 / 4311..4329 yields 2.5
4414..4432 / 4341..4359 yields 0.4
